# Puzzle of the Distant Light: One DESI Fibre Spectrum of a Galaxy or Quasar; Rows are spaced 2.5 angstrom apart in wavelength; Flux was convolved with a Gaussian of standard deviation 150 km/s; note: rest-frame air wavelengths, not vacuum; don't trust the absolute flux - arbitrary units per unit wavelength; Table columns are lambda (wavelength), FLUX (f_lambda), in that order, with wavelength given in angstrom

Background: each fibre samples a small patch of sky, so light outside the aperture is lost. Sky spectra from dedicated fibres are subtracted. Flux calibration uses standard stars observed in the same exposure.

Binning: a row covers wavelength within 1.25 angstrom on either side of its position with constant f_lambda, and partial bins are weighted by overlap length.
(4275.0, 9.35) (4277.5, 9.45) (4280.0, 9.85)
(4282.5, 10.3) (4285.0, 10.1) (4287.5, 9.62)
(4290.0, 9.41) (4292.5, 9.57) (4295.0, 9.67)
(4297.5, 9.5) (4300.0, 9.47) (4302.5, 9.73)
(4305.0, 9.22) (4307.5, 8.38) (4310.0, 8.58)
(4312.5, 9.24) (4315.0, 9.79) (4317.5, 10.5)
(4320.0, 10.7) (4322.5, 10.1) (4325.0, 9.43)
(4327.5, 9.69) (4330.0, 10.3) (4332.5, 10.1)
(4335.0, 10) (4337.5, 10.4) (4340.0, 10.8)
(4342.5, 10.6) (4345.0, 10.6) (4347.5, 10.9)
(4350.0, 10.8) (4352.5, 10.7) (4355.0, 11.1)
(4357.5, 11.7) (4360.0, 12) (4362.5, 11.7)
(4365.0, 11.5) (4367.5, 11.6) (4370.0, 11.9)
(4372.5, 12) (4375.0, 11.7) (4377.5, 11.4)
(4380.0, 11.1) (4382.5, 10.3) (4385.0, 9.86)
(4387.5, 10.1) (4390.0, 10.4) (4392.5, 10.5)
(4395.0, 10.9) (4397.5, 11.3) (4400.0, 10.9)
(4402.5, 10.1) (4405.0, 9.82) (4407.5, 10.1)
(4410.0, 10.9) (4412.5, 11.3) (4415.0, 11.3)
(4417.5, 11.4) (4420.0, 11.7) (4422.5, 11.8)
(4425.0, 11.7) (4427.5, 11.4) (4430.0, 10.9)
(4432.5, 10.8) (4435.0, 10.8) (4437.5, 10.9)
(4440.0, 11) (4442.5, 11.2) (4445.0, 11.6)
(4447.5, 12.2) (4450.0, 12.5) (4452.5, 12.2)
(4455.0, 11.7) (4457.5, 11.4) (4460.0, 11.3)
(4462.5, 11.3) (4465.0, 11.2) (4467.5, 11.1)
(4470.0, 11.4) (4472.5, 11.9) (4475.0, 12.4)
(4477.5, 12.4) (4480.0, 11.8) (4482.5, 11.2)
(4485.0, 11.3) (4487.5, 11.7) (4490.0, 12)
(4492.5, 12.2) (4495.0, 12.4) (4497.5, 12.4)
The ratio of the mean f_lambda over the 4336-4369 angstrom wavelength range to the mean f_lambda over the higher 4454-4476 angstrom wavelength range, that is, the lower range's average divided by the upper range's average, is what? 0.96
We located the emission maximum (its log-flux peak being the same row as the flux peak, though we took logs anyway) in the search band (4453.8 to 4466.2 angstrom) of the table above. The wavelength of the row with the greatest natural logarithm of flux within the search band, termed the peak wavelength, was 4455.0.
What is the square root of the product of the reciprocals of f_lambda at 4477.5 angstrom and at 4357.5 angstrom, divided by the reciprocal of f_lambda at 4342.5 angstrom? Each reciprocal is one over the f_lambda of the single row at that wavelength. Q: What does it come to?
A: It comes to 0.88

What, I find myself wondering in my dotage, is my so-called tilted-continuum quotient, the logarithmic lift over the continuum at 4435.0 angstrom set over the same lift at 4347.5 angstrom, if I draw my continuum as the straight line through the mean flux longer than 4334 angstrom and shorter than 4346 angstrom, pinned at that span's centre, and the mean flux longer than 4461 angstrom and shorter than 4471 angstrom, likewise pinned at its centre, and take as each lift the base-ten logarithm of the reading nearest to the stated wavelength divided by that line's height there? -0.7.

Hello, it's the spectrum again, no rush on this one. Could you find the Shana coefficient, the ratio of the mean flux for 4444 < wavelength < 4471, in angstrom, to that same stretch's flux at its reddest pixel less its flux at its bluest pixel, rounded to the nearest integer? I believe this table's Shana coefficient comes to -58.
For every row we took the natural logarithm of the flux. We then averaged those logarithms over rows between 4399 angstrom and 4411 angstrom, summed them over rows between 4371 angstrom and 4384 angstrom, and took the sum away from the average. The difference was -9.8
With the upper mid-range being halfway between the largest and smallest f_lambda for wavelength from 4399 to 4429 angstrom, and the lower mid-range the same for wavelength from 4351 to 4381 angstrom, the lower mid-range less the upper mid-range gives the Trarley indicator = 0.5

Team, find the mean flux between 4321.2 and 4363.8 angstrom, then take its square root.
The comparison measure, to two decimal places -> 3.26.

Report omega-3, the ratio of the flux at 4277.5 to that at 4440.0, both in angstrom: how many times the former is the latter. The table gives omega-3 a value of 0.86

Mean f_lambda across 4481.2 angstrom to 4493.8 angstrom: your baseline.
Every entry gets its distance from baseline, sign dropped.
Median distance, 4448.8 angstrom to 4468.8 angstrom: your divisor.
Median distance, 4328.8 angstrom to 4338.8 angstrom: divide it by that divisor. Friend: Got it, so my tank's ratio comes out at 3.4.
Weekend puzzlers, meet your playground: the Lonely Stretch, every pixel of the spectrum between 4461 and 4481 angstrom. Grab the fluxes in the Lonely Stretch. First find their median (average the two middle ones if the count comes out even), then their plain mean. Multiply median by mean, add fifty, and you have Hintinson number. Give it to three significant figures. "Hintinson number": 186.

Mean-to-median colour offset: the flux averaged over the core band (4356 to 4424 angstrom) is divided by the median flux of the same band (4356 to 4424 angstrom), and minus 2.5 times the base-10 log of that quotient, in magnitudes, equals 0.021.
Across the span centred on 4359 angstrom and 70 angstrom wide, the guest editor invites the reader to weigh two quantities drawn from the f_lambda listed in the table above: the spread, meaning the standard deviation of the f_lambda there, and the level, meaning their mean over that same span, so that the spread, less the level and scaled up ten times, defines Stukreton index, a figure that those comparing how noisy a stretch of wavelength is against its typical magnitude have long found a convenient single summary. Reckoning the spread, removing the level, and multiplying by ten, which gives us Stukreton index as -101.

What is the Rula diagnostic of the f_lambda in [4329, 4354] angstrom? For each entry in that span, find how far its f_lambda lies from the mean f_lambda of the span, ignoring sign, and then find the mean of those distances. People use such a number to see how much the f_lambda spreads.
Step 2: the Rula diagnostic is 0.26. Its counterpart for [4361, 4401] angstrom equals 0.57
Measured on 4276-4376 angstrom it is 0.77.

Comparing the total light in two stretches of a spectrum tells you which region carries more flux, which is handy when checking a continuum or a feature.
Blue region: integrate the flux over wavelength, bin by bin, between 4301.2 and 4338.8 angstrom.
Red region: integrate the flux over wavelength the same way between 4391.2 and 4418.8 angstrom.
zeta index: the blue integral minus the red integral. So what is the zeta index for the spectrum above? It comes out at 69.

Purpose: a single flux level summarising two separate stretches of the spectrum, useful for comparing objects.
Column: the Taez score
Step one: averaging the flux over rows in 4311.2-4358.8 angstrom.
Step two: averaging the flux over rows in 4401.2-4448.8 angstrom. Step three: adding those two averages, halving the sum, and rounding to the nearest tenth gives 10.7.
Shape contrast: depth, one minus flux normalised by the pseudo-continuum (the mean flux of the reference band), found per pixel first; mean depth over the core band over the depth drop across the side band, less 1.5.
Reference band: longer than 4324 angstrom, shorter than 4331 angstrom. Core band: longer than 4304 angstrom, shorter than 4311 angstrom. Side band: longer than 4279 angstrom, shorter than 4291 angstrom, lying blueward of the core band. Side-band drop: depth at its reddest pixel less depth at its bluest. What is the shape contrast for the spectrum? 1.0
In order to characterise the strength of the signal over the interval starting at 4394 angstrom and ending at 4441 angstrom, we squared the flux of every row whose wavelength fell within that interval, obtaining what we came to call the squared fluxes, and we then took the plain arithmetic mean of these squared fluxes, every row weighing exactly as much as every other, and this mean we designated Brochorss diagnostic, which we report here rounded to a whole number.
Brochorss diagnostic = 121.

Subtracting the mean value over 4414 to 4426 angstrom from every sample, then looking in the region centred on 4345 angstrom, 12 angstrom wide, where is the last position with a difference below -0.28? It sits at 4350.0 angstrom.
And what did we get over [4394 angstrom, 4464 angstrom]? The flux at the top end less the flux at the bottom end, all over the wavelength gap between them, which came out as 0.01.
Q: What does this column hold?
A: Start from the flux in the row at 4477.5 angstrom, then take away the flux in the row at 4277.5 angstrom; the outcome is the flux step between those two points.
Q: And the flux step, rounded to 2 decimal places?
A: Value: 2.95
